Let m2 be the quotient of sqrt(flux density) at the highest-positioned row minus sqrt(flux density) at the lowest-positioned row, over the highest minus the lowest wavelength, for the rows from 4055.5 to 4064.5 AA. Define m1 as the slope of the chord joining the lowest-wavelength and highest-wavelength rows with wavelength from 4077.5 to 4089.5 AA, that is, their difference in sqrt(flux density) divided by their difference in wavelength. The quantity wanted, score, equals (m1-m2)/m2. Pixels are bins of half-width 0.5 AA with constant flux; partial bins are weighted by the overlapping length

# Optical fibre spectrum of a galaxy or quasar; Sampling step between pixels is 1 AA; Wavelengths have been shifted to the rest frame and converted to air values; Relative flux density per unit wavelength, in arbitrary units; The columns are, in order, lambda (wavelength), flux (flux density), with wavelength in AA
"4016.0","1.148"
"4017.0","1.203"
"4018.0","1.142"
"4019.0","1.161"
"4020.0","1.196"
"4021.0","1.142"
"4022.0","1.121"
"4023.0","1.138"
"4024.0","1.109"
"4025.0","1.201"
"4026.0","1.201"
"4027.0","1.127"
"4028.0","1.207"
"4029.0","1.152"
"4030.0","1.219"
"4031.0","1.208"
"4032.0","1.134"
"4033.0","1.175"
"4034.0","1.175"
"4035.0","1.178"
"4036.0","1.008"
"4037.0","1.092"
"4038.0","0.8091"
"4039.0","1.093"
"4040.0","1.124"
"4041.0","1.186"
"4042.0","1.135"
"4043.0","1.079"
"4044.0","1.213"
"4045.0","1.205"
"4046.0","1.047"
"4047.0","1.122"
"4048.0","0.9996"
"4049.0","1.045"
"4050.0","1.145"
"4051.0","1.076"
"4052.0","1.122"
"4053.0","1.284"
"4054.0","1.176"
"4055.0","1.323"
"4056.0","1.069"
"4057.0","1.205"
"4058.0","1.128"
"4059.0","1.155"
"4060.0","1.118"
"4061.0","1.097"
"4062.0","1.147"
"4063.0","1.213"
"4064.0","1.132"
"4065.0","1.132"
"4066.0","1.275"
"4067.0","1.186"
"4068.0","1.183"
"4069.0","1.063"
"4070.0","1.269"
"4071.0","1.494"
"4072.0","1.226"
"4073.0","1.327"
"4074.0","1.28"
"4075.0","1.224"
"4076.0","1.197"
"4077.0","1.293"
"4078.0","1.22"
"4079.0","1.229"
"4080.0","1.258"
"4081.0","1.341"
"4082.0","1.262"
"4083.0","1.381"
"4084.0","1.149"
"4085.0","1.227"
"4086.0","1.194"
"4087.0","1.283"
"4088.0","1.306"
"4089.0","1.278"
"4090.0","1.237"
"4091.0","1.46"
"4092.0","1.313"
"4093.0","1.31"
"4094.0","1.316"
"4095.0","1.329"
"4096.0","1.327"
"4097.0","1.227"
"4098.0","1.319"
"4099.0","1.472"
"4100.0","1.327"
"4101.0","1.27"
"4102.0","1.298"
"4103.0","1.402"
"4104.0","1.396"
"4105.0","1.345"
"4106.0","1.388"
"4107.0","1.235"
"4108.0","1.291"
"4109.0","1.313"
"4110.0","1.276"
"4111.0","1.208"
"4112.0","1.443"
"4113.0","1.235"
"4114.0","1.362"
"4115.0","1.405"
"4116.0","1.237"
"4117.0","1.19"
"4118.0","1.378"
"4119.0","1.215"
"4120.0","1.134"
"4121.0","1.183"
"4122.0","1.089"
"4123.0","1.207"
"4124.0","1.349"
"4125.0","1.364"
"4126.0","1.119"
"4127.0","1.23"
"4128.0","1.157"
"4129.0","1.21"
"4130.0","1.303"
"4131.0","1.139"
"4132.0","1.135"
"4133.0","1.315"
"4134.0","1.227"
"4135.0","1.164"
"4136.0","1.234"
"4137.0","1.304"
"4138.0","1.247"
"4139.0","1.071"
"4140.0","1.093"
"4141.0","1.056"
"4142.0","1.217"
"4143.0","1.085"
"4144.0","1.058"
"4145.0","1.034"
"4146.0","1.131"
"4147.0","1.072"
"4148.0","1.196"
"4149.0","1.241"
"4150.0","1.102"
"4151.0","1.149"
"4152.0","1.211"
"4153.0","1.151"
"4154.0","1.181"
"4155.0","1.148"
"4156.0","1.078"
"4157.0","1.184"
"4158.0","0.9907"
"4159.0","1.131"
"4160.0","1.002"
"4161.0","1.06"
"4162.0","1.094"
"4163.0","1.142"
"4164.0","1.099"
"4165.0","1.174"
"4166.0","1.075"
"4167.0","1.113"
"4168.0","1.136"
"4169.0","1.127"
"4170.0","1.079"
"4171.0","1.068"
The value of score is -0.4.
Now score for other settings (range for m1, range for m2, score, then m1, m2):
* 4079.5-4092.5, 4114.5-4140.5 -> -1.4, 0.0020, -0.006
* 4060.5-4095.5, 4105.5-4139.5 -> -1.7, 0.0031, -0.004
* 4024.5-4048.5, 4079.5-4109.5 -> -6.0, -0.0042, 0.001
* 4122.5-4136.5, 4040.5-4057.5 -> 0.7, 0.0009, 0.001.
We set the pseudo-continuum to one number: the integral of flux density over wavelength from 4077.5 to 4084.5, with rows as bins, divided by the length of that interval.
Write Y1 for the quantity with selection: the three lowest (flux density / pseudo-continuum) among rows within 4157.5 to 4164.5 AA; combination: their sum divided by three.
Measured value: 0.81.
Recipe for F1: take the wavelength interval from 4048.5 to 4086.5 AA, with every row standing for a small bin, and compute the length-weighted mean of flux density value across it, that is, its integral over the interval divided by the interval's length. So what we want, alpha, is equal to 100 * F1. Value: 121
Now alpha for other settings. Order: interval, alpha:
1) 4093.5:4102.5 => 132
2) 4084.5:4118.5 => 131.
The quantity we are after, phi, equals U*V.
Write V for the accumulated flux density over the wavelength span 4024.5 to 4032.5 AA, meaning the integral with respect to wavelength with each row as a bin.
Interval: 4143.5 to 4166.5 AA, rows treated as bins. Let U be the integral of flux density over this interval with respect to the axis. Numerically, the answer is 243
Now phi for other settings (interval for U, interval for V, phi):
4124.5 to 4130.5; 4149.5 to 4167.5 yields 148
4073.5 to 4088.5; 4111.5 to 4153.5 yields 951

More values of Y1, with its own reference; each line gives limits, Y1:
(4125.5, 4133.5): 0.90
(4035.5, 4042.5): 0.77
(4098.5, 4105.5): 1.03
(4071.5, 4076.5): 0.96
